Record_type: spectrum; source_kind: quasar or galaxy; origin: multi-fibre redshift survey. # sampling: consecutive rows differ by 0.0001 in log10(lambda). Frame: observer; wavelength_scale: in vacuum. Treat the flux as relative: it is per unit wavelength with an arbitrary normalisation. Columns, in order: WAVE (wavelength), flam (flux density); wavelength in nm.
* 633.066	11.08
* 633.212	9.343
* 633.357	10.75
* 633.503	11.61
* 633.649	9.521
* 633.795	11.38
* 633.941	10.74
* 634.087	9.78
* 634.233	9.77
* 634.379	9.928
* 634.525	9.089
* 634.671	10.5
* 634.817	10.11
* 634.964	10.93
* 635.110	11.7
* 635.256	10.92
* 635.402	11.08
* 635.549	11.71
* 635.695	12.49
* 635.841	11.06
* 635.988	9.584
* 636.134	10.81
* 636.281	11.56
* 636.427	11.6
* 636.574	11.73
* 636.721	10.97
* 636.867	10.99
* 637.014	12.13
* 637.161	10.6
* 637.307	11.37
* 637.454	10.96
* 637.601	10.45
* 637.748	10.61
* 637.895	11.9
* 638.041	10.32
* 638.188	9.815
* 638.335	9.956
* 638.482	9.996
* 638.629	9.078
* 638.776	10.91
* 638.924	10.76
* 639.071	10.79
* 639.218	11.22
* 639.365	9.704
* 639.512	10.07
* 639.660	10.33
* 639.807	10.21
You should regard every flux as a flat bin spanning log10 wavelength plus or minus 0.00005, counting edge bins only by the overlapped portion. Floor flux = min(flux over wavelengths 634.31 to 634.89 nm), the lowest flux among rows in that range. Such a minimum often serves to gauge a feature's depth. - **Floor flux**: 9.089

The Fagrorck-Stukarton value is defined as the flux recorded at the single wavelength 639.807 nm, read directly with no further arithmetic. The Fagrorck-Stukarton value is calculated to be 10.21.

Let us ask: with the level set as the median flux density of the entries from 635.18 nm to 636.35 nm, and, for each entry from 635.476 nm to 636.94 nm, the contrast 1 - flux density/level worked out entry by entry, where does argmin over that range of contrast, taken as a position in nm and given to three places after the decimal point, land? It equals 635.695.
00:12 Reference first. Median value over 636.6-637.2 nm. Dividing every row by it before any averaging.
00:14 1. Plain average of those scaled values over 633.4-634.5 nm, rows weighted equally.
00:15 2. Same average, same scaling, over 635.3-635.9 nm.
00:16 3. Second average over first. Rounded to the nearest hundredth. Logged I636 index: 1.12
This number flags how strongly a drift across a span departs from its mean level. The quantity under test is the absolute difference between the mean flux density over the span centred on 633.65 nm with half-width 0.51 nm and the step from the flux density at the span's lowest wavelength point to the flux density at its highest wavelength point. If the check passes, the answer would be 10.0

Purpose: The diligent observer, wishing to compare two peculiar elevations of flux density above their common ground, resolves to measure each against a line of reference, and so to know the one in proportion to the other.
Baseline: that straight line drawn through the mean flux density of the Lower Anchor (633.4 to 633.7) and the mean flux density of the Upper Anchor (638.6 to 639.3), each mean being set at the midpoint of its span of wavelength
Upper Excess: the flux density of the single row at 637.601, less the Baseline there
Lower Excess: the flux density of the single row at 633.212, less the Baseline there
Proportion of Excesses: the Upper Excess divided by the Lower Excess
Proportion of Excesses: 0.1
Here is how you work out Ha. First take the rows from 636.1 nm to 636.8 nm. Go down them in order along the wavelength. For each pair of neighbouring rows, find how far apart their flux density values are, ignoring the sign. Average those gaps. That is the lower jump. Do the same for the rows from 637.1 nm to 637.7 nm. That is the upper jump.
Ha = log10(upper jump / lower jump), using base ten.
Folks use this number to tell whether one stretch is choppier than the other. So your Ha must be 0.1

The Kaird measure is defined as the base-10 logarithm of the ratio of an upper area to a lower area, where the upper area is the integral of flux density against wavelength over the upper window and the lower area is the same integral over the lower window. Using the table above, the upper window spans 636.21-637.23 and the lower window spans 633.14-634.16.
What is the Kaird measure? 0.04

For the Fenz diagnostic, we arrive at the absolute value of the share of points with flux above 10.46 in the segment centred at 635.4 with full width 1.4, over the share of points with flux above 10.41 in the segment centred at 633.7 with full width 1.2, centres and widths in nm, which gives 1.6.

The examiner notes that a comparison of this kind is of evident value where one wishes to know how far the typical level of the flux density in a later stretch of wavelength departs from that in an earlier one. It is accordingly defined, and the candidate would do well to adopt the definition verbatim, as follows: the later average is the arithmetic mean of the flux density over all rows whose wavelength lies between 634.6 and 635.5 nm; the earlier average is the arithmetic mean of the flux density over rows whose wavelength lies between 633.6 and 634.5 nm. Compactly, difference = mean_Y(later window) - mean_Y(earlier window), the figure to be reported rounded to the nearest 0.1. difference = 0.7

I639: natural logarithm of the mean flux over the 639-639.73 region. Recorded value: 2.344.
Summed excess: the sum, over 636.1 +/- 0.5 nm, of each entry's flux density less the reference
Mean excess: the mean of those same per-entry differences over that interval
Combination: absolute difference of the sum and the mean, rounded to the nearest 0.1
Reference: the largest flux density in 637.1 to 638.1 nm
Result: 3.8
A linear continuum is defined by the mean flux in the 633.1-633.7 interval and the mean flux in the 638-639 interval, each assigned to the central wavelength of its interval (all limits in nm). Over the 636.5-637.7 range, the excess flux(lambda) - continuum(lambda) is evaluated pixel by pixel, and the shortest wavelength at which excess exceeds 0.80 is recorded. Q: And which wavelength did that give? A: 636.574 nm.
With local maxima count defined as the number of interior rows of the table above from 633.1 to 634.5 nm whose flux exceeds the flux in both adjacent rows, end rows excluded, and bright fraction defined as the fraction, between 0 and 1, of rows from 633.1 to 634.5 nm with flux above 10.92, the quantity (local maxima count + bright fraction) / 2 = 1.11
